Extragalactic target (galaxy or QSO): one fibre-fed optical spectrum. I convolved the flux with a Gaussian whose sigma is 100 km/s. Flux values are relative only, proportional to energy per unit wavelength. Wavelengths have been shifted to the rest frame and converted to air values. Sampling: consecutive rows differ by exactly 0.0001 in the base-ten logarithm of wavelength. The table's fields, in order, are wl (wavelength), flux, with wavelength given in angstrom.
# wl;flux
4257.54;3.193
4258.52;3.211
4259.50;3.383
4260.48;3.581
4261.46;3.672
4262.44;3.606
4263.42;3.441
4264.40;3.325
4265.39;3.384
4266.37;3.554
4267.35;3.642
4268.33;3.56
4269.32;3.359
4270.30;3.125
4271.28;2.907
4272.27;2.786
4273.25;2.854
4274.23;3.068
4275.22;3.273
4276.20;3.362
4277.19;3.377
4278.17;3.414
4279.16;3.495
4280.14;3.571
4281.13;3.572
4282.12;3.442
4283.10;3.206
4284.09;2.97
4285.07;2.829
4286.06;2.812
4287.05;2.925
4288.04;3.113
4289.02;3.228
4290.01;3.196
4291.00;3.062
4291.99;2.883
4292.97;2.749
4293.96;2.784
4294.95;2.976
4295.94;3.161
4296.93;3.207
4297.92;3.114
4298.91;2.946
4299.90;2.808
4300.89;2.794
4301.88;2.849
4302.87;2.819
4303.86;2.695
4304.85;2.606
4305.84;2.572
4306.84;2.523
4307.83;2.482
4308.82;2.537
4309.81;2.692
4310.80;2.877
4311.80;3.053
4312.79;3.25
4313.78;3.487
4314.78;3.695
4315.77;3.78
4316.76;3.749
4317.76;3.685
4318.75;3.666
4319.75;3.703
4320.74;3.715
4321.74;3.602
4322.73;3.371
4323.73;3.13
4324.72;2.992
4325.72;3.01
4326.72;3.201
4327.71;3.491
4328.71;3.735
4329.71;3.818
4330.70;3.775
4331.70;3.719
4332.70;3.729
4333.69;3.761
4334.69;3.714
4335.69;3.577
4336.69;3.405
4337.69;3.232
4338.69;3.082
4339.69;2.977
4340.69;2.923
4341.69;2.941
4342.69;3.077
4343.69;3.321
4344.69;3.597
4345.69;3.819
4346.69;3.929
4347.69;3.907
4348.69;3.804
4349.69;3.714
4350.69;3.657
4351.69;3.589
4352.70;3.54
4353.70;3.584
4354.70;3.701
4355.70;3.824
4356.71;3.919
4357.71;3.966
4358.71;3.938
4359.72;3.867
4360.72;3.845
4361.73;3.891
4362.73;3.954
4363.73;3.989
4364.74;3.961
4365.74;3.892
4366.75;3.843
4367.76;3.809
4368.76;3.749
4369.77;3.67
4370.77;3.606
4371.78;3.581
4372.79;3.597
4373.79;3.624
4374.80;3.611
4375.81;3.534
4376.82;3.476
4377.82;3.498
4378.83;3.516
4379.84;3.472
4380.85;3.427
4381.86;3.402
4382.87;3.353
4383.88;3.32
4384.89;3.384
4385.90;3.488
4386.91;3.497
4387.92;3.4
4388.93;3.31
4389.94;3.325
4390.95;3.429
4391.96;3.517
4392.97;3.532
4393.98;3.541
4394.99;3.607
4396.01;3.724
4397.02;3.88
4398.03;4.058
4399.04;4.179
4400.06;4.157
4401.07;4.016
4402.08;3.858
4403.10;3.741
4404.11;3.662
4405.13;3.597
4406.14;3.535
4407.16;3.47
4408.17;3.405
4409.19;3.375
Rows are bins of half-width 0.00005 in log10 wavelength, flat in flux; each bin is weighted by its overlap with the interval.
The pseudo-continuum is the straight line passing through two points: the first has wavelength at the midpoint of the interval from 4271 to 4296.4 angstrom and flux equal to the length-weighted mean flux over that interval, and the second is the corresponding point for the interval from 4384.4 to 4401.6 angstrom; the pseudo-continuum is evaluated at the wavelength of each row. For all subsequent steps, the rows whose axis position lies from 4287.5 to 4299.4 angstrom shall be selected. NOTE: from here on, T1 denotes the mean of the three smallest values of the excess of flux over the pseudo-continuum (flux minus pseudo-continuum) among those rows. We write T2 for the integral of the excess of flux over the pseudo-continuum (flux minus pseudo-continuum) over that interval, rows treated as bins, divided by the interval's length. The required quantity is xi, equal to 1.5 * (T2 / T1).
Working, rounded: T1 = -0.4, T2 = -0.13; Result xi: 0.5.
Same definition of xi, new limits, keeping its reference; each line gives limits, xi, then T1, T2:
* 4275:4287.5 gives -0.8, -0.3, 0.15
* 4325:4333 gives -3.2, -0.1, 0.20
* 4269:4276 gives 0.0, -0.2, 0.00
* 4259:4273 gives -4.4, -0.1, 0.34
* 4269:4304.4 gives 0.2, -0.4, -0.06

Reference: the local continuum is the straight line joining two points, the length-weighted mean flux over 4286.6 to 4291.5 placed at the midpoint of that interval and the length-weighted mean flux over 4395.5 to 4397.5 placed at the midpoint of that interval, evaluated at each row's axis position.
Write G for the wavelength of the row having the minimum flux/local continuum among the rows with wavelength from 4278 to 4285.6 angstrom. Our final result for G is 4285.07 angstrom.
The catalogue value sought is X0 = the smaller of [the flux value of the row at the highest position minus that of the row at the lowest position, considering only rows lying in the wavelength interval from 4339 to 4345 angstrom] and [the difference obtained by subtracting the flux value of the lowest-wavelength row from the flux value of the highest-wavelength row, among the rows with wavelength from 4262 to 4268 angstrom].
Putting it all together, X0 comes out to 0.04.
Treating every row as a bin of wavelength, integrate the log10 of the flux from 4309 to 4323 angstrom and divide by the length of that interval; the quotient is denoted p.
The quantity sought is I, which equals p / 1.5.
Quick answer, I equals 0.36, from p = 0.533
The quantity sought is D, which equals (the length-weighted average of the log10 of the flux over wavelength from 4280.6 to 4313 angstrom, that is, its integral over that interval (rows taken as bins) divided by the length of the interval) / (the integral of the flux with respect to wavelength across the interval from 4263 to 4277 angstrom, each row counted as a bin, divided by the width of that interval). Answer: 0.143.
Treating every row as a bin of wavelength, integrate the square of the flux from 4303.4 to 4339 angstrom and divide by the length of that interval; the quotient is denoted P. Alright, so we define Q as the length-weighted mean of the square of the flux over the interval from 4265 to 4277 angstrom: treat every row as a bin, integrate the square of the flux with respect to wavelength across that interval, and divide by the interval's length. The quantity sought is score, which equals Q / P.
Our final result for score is 0.95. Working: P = 11.2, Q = 10.6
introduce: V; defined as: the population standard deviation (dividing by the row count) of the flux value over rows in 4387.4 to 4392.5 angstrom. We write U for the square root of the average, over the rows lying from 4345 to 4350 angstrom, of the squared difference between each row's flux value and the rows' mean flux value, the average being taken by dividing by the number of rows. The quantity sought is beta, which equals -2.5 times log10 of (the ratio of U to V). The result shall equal -0.03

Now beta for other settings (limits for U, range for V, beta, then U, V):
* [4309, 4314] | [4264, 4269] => -0.92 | 0.28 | 0.12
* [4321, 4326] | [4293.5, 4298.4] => -0.46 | 0.23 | 0.15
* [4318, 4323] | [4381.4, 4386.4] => -0.87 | 0.13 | 0.06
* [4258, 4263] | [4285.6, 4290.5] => -0.06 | 0.17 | 0.16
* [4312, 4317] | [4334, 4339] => 0.14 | 0.20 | 0.23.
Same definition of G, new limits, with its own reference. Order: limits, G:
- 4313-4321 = 4313.78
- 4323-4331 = 4324.72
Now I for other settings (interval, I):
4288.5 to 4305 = 0.31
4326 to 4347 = 0.36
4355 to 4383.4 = 0.38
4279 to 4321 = 0.32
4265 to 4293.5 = 0.34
